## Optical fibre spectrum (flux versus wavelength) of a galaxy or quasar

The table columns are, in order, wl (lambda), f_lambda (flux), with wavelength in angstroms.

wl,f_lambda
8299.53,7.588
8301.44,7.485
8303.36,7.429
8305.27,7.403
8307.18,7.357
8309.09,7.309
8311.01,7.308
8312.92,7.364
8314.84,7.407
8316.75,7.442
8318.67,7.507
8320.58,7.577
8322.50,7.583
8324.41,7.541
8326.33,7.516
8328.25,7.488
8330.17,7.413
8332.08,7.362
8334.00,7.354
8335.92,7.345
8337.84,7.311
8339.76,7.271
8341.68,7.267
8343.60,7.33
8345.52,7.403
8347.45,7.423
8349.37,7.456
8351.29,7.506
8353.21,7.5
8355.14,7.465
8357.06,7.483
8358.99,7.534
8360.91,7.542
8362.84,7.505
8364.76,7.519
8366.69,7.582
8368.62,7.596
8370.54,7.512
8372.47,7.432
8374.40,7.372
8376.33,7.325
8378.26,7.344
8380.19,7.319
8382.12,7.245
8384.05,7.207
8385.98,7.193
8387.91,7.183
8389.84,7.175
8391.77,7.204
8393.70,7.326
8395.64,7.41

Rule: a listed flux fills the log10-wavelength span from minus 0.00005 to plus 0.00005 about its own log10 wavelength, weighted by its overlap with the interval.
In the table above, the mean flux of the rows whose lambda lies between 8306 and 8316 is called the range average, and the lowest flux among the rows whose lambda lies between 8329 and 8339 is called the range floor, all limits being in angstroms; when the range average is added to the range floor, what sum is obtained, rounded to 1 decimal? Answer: 14.7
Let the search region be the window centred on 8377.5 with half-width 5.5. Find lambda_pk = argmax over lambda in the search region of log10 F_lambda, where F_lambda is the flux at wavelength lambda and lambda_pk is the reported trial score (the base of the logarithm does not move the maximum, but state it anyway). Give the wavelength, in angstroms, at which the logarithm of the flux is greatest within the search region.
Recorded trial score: 8372.47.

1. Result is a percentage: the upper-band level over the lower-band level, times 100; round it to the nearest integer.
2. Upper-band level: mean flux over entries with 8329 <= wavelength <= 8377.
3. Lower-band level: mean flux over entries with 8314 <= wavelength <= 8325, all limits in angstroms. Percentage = 99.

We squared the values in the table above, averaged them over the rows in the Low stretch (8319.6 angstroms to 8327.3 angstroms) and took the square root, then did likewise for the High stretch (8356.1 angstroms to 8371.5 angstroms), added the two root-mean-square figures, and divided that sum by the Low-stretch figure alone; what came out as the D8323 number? 2.00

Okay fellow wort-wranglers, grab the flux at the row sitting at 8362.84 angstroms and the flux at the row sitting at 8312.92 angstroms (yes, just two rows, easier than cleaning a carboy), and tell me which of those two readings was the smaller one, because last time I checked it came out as 7.36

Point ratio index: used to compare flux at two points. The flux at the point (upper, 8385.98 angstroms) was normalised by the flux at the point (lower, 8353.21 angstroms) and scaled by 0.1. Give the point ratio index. 0.096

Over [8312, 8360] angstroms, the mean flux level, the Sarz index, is 7.43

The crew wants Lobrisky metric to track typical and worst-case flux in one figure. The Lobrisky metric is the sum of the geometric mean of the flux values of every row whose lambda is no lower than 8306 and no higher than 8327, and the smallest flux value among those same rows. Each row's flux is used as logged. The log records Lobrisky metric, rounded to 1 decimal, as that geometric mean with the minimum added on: 14.8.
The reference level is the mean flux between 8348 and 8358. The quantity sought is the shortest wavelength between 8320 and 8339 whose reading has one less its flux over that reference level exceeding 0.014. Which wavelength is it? 8332.08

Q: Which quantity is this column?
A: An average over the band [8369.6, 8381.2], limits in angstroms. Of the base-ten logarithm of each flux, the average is 0.868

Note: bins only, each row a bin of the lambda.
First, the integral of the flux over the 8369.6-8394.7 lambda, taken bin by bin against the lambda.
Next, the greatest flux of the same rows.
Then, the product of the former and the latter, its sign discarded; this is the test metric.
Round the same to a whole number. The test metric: 1375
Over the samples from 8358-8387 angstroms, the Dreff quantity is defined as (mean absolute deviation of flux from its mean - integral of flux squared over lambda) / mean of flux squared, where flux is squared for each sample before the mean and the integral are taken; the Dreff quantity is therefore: -29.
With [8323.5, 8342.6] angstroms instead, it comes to -19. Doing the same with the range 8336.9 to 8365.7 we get -29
